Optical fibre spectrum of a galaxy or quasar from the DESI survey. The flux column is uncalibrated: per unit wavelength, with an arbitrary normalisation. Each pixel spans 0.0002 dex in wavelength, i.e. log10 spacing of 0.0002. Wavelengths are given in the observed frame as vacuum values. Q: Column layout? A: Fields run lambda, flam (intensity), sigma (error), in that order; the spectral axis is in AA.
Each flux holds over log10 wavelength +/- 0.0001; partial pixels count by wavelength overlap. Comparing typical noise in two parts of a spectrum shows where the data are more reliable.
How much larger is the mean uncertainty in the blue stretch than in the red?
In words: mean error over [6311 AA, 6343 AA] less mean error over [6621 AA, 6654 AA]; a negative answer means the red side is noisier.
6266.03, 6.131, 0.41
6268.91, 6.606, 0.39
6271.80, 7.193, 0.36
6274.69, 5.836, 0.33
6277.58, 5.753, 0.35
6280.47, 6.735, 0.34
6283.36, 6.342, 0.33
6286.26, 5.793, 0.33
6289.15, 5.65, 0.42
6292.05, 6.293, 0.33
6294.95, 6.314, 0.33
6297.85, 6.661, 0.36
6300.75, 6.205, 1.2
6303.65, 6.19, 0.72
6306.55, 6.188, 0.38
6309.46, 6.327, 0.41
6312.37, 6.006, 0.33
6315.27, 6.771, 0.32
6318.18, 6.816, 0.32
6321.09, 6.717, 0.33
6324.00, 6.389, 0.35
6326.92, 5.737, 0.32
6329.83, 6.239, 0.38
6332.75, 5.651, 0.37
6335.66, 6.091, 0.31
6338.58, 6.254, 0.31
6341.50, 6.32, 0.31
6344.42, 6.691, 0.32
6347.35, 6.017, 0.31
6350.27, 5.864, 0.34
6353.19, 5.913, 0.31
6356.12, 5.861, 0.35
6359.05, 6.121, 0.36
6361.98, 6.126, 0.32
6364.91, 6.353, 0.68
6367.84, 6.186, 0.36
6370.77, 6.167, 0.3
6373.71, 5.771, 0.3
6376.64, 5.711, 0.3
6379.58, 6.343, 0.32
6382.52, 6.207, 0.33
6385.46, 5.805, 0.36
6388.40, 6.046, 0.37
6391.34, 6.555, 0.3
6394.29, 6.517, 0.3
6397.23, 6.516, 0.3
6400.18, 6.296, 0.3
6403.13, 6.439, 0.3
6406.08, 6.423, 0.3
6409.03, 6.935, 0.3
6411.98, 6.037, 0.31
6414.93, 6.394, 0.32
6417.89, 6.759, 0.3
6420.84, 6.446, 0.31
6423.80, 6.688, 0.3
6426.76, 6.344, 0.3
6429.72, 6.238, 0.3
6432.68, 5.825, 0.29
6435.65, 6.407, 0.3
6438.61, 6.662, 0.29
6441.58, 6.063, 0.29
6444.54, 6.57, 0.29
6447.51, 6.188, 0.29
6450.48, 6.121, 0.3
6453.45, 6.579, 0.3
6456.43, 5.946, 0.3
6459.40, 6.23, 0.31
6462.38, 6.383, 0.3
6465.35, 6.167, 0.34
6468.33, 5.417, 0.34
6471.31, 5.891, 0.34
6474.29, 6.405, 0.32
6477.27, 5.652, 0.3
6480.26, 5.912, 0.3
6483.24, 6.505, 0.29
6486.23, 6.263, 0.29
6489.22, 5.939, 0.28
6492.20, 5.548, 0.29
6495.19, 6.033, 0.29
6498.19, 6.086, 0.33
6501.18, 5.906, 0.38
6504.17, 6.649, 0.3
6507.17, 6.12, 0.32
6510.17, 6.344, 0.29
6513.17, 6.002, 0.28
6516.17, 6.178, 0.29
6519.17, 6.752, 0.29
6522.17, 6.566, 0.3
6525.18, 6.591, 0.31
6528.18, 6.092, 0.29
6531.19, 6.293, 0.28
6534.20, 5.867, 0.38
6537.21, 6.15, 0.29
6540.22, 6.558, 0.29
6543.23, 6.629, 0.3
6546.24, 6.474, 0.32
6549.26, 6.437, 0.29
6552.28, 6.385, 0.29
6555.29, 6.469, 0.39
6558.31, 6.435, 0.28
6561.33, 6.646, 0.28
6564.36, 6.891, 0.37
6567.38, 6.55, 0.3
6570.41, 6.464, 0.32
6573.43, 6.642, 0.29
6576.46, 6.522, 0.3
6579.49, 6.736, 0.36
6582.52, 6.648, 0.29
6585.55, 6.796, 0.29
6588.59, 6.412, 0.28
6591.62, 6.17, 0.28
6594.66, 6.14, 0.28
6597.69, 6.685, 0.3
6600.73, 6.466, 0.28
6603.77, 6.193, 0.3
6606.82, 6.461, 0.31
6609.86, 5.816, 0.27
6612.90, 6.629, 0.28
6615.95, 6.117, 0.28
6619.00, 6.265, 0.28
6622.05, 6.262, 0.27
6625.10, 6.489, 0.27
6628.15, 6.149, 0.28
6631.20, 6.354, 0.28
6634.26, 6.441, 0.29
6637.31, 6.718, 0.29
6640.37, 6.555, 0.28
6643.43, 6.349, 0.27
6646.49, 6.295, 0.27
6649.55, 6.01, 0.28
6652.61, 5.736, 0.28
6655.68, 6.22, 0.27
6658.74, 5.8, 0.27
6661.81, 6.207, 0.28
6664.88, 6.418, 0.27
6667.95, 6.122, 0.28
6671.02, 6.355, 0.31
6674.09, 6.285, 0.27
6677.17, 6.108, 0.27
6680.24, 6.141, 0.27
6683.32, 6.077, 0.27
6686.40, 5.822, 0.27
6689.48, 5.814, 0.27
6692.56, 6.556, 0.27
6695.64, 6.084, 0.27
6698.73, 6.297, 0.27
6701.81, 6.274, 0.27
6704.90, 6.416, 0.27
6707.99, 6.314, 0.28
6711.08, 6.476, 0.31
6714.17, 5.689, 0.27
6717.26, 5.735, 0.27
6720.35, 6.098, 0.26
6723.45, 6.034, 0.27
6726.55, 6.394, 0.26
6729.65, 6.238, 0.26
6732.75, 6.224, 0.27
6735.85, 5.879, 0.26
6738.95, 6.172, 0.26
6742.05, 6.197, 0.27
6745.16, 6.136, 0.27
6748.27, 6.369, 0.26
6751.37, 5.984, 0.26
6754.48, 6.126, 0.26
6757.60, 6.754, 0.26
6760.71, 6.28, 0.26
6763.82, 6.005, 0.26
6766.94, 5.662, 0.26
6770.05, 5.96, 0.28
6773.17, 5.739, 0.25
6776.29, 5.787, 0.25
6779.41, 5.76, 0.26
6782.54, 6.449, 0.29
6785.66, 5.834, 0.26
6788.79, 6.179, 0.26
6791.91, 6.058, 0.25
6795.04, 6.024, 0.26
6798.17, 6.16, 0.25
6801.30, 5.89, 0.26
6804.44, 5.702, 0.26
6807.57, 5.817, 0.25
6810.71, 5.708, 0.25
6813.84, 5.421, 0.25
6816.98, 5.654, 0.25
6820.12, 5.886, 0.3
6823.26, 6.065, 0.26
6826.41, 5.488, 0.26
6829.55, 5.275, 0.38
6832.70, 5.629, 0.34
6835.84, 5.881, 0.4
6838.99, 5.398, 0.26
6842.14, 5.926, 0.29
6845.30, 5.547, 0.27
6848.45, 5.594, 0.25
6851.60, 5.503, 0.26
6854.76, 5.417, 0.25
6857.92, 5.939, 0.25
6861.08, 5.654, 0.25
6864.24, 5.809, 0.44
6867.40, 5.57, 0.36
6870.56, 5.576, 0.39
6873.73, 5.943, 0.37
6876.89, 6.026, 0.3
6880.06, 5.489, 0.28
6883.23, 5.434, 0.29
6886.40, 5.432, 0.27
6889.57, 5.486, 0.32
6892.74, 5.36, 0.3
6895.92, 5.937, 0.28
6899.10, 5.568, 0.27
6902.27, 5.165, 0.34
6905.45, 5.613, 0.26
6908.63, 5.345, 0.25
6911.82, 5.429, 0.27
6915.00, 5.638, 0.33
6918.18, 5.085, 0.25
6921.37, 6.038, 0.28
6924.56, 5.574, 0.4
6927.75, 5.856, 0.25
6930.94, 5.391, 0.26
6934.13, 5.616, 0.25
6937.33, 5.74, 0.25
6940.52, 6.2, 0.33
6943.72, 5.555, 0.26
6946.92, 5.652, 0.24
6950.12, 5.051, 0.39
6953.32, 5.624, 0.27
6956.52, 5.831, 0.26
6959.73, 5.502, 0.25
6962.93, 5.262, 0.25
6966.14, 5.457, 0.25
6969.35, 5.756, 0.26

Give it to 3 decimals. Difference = 0.054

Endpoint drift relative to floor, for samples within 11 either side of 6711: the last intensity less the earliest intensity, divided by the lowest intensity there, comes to -0.031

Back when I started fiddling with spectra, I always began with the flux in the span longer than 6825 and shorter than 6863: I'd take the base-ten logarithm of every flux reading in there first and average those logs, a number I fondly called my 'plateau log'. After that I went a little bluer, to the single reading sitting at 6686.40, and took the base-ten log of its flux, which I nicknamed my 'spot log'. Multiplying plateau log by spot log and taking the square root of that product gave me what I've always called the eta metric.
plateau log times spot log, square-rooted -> 0.757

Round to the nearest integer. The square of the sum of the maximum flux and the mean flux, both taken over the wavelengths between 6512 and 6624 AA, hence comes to 177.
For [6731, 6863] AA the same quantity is 160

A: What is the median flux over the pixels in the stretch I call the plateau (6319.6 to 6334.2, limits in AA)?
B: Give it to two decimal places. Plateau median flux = 6.24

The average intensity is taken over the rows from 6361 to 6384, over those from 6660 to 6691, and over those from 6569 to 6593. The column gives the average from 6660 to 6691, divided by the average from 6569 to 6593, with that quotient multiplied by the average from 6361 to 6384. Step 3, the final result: 5.72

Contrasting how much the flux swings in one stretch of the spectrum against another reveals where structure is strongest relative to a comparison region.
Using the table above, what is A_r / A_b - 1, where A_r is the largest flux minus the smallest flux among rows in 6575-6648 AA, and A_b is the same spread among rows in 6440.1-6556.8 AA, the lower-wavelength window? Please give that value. -0.3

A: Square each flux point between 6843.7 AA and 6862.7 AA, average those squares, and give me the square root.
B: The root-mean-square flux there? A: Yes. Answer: 5.6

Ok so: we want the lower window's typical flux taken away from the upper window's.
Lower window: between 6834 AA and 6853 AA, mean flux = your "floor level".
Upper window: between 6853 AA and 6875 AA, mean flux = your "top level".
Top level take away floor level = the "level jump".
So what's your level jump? 0.1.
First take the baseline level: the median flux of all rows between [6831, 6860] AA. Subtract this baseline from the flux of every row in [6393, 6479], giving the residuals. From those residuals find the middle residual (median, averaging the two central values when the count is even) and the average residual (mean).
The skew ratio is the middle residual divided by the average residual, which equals 1.13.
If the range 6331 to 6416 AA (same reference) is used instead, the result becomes 0.99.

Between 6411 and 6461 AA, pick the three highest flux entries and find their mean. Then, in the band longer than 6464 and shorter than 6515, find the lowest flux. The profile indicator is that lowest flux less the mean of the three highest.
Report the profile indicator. -1.3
